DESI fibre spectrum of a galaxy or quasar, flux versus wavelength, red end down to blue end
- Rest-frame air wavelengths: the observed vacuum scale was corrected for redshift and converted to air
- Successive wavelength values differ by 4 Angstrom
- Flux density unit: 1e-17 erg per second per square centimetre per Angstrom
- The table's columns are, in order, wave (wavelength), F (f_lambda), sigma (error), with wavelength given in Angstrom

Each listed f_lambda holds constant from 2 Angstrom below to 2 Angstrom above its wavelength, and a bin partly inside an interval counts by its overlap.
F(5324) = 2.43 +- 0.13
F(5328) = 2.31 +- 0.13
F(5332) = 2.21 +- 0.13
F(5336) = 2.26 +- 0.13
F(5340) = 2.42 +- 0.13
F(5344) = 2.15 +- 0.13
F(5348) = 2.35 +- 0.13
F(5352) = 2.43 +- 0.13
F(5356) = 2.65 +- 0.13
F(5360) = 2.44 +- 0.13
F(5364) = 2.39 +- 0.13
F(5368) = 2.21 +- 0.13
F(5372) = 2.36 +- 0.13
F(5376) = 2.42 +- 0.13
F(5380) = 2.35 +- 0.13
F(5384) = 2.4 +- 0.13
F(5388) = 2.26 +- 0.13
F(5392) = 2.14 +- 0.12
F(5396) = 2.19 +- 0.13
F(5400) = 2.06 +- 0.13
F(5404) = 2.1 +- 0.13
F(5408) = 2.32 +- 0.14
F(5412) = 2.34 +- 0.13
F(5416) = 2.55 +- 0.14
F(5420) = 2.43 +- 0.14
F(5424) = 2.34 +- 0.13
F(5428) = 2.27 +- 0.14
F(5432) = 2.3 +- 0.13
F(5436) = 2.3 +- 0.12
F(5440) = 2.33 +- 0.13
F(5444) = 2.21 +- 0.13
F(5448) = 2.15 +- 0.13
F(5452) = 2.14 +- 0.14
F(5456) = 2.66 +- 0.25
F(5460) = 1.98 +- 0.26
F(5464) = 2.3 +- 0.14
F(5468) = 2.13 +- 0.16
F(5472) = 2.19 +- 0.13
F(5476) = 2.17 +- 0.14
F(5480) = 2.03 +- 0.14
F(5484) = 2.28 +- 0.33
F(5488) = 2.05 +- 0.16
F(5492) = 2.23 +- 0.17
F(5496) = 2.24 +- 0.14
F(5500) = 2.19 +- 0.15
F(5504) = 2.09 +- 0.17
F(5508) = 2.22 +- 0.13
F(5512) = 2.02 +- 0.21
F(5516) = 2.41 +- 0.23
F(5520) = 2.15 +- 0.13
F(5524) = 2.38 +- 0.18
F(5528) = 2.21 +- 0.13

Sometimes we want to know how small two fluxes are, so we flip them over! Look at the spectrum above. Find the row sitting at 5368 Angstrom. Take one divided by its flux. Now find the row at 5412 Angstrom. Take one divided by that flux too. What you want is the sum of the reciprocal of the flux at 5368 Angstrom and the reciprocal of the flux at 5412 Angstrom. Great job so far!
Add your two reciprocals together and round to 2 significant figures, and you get 0.88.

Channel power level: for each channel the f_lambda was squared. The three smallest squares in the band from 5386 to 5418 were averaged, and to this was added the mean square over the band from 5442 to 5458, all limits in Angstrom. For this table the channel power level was 9.7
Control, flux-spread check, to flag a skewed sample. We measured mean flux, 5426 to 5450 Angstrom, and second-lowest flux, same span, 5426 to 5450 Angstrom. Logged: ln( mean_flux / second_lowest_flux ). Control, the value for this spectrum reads 0.022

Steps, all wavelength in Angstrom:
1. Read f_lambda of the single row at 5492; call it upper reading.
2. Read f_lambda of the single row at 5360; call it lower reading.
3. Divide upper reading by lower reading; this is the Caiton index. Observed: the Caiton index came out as 0.914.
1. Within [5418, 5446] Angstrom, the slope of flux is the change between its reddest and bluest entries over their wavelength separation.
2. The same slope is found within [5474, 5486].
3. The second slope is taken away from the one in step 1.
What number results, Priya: -0.023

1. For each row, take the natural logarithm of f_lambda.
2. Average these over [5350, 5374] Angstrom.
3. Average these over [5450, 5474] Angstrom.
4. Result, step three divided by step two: 0.909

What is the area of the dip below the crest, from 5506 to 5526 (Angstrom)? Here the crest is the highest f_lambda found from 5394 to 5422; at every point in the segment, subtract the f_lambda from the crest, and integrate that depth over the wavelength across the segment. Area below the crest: 6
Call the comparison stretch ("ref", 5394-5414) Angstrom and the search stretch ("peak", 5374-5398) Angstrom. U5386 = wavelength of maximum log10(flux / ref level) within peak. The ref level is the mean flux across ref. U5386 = 5376 Angstrom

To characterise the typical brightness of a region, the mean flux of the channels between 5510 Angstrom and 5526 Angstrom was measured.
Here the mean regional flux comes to 2.24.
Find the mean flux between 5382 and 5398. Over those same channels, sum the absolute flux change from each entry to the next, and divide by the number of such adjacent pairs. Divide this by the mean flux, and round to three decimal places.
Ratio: 0.046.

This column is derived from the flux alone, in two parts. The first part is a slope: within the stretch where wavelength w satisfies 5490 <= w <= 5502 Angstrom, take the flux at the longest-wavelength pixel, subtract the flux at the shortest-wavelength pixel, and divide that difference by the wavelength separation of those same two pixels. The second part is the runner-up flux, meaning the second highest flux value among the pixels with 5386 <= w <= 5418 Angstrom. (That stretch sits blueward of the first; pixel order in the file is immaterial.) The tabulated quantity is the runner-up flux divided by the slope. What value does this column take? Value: -468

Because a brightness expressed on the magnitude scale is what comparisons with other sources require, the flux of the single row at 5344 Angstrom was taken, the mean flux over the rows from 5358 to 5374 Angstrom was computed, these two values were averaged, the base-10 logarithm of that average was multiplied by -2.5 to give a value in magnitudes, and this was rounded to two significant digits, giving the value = -0.88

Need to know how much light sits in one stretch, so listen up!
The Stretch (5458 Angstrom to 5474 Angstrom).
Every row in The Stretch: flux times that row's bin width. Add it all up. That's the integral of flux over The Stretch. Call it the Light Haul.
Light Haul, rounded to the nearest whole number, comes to 34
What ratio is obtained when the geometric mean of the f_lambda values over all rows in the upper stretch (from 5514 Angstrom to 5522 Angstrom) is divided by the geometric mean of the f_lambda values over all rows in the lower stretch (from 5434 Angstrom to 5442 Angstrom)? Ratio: 0.98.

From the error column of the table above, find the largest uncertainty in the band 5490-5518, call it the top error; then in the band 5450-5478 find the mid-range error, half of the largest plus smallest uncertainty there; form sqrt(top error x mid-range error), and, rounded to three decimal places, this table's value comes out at 0.212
